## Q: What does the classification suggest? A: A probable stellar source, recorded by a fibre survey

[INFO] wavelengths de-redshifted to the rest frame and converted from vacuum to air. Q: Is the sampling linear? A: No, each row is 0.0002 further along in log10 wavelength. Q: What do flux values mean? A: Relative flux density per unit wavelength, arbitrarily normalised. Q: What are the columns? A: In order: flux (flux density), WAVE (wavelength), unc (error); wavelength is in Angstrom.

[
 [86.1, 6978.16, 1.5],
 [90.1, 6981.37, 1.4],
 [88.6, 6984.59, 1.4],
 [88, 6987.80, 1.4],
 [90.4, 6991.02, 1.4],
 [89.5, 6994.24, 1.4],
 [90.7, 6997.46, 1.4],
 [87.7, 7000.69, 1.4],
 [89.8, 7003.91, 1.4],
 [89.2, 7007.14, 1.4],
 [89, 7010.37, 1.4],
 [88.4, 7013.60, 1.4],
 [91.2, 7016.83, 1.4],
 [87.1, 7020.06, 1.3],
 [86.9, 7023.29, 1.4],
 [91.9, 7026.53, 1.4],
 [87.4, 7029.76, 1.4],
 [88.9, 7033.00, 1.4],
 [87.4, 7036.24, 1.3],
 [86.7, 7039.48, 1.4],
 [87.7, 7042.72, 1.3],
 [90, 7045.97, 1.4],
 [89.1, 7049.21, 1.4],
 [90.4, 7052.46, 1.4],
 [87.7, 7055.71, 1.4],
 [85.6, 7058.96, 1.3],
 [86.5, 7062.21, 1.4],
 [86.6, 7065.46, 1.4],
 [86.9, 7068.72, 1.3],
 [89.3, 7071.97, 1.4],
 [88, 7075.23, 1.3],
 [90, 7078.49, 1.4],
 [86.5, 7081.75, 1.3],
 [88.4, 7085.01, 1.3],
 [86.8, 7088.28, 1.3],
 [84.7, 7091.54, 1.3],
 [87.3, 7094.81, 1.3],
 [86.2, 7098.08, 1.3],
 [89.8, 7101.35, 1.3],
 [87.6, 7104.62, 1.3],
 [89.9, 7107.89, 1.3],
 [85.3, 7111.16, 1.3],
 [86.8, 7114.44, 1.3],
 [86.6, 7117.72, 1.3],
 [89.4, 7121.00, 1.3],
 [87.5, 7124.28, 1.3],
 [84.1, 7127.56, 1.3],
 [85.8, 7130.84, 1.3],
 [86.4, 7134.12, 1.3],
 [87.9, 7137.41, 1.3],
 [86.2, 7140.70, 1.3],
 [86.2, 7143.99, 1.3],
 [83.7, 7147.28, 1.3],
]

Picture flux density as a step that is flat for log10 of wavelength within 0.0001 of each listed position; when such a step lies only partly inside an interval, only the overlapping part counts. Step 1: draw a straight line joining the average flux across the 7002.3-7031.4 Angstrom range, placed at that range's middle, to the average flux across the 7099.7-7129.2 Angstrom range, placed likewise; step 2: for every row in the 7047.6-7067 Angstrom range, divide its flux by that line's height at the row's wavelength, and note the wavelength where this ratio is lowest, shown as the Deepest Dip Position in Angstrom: 7058.96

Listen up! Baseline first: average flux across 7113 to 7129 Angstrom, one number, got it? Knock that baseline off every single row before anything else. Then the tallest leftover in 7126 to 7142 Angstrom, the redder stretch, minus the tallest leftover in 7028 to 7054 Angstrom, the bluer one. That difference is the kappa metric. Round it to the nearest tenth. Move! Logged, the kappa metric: -2.5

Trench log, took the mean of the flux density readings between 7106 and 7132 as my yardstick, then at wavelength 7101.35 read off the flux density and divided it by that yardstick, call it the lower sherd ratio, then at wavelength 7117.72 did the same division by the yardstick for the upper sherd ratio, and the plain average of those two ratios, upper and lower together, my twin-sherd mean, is 1.01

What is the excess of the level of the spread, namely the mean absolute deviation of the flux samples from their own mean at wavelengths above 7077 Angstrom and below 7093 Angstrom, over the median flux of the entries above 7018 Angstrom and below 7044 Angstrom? -85.9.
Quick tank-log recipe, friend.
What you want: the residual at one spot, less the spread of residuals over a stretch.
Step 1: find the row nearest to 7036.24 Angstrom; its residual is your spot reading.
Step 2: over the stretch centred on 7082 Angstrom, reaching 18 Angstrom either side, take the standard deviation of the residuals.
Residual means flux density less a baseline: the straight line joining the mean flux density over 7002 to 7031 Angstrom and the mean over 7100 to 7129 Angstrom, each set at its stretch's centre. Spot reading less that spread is -2.7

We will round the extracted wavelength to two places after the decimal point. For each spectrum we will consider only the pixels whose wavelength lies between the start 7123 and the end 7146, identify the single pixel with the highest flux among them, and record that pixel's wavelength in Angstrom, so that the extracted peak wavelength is 7137.41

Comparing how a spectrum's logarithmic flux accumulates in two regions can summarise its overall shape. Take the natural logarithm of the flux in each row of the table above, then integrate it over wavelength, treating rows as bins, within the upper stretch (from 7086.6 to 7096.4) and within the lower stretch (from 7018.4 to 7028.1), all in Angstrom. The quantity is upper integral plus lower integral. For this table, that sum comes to 87.2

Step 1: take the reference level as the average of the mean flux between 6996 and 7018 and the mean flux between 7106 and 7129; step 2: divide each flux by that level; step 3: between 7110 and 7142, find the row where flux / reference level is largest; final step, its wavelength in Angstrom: 7121.00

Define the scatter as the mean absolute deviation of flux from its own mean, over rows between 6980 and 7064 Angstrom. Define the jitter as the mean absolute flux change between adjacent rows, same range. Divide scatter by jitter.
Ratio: 0.74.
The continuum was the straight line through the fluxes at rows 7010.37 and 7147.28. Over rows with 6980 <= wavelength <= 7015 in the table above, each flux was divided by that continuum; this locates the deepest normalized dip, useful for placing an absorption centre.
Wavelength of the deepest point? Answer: 6987.80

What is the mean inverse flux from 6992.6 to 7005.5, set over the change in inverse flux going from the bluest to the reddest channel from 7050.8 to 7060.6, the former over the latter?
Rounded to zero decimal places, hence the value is 18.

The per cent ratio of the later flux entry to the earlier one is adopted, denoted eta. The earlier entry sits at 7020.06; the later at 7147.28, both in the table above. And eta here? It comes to 96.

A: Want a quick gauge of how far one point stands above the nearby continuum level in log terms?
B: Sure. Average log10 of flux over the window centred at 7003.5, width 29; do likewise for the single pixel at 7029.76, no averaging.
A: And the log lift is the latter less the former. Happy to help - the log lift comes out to -0.010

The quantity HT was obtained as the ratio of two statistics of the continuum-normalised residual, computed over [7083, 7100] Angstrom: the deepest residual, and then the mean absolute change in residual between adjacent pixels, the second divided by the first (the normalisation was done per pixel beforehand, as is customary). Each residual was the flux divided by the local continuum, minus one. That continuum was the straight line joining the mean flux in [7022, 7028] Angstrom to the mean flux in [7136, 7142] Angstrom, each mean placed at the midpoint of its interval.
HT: -0.55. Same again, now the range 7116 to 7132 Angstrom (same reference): -0.77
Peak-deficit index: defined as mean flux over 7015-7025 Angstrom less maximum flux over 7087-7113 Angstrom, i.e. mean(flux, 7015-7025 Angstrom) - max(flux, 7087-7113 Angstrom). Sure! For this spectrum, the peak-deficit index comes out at -1.5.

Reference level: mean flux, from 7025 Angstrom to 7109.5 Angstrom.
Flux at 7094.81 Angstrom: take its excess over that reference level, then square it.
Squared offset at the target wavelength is 0.45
